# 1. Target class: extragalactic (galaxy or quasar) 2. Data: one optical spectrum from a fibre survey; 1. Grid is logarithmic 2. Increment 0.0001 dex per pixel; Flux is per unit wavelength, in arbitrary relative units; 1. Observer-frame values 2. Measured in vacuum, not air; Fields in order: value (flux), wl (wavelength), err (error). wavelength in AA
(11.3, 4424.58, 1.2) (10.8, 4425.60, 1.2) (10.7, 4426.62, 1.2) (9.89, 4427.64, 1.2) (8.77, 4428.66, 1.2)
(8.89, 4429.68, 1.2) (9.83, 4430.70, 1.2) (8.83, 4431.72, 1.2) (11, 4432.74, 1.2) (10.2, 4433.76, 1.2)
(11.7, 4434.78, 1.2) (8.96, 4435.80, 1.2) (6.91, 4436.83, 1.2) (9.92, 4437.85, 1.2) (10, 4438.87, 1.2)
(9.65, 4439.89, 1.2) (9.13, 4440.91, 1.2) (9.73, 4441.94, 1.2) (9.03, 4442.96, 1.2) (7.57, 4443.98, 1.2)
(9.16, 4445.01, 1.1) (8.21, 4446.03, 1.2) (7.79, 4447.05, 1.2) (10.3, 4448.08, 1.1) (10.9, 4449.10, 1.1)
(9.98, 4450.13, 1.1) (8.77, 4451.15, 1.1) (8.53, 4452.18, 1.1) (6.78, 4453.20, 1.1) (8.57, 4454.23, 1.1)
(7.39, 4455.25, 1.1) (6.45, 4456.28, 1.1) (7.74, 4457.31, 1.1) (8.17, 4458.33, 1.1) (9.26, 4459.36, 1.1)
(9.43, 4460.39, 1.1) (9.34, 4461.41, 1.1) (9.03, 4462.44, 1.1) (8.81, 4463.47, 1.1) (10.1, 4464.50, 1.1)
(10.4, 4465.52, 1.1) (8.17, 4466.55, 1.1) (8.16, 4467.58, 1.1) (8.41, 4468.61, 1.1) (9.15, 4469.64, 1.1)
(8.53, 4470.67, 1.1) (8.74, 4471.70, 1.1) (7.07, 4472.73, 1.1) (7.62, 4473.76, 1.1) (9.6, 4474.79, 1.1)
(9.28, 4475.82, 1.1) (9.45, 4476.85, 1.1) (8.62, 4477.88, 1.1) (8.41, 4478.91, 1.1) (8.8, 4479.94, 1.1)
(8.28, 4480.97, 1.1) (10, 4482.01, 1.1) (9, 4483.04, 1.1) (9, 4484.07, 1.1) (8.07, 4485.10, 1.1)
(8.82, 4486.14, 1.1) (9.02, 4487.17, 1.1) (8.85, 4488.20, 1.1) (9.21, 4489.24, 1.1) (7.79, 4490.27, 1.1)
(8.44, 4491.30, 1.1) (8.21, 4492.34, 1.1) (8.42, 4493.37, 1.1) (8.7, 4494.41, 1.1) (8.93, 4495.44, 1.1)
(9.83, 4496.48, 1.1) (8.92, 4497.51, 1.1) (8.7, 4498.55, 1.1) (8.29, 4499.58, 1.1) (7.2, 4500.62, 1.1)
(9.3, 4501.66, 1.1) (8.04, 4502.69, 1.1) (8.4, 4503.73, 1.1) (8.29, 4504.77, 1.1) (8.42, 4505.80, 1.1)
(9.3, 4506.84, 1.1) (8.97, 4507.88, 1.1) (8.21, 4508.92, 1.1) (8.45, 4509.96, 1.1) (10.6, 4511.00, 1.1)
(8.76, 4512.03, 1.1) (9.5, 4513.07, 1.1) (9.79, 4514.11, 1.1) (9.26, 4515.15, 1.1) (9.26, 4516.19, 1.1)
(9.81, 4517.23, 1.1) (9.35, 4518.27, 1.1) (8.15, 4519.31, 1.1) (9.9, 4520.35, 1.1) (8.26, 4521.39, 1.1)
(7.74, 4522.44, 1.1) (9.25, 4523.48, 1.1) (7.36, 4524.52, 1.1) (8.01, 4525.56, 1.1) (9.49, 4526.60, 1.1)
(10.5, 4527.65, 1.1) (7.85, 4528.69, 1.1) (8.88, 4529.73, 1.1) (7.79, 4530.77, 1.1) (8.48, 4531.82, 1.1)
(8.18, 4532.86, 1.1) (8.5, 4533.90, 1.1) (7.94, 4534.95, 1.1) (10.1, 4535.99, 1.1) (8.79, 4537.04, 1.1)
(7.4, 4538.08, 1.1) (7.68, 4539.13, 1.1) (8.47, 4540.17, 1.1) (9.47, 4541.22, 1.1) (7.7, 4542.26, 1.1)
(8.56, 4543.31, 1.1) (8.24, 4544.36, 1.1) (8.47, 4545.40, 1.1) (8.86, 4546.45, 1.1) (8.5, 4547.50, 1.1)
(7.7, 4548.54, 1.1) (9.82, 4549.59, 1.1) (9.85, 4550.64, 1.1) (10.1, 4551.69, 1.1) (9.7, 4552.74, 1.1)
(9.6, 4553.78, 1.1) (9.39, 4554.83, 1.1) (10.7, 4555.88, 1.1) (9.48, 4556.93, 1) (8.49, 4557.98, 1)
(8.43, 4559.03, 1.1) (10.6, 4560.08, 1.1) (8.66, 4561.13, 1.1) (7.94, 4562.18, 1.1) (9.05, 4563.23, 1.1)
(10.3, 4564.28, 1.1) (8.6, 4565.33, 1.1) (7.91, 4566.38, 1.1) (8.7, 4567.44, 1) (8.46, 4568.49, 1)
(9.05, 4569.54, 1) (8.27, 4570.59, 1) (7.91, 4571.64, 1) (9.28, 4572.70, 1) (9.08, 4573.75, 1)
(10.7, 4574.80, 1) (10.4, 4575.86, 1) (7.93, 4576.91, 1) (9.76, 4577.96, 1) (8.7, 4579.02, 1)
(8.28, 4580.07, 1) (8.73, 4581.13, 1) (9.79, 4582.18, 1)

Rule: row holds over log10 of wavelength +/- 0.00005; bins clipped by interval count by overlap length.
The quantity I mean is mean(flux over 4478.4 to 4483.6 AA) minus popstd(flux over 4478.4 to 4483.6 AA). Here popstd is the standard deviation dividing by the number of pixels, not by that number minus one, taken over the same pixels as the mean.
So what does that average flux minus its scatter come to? 8.29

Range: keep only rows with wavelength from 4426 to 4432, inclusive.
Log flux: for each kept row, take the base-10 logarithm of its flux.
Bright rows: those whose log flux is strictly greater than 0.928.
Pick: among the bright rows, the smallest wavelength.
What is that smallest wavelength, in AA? 4426.62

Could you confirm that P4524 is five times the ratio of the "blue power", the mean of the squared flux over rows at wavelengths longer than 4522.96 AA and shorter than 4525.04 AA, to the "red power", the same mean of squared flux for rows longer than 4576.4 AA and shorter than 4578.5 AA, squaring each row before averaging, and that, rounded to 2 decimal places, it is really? 4.42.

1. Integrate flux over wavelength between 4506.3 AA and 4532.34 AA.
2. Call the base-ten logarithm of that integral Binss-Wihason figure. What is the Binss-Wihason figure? 2.4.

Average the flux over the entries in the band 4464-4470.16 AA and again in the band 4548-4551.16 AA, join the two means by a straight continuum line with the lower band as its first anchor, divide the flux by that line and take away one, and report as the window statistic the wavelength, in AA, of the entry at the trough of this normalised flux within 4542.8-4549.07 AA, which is 4548.54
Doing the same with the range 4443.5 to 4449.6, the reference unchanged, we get 4443.98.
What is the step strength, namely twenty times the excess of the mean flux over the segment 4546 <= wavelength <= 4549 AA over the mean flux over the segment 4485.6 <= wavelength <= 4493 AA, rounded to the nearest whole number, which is -5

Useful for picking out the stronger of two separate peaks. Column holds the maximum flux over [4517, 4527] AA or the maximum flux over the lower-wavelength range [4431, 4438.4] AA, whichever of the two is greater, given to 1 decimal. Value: 11.7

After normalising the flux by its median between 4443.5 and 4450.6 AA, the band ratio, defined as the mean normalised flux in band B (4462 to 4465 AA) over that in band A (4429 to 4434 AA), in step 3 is 0.96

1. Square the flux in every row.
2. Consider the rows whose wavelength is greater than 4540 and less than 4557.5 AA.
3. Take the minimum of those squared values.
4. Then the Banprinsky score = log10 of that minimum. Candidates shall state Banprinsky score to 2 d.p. 1.77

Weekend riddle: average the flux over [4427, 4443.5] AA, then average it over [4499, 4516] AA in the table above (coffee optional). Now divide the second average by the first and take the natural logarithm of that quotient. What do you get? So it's -0.08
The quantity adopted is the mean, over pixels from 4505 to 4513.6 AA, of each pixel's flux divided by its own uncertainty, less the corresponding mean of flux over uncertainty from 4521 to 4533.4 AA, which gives 0.5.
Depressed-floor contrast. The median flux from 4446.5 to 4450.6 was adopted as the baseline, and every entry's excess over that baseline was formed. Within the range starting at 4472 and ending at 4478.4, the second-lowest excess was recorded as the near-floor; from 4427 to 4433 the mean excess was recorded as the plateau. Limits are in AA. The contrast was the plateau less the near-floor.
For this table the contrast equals 1.9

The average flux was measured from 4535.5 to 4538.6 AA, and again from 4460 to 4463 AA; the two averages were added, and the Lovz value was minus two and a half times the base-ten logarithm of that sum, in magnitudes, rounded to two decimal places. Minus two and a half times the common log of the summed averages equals -3.14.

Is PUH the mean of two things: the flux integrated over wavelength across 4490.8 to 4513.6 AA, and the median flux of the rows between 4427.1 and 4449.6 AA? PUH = 104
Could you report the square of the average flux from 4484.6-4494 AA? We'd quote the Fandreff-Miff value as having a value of 73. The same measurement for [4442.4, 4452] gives 82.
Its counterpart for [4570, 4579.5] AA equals 83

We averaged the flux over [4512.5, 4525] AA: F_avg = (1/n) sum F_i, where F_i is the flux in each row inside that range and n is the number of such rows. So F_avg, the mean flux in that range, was 9.0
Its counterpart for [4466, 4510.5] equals 8.6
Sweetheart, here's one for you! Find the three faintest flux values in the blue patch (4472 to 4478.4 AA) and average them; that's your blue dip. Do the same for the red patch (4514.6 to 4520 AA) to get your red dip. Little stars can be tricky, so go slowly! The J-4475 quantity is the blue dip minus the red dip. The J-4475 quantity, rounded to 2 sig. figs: -1.1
